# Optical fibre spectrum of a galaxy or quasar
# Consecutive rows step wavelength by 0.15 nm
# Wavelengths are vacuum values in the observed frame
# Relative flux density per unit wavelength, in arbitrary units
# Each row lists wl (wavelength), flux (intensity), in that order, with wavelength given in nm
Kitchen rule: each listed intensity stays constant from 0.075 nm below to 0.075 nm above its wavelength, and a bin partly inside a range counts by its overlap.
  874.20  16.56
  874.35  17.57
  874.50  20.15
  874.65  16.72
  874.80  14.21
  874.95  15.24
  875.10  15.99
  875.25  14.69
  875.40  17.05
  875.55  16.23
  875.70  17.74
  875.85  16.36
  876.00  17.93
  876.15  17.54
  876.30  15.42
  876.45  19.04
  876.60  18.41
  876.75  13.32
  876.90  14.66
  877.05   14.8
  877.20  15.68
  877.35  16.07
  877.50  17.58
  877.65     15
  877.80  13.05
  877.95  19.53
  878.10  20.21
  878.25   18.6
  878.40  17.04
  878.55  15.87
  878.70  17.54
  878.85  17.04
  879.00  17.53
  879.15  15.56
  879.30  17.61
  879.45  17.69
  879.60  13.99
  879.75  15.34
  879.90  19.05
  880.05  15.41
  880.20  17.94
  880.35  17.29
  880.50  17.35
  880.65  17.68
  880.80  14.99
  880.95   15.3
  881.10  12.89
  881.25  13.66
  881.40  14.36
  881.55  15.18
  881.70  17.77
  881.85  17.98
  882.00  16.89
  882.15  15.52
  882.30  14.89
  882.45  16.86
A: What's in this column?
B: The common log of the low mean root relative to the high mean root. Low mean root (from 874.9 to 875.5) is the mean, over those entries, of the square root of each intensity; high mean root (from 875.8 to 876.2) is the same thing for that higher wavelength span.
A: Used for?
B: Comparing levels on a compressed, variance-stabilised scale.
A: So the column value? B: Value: -0.020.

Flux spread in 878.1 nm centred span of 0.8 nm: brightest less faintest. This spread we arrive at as 7.2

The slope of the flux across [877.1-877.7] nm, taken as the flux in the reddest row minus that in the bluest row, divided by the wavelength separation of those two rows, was -1.5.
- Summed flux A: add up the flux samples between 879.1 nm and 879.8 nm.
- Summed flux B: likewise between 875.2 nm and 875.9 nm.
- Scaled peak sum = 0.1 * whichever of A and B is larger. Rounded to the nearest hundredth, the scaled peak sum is 8.21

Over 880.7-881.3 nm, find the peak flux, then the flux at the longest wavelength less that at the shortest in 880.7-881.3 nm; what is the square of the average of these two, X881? 49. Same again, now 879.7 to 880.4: 110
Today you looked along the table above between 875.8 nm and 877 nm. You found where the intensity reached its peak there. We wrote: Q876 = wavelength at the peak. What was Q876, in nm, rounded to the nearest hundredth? 876.45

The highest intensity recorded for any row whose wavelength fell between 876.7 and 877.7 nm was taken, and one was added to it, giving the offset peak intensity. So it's 18.6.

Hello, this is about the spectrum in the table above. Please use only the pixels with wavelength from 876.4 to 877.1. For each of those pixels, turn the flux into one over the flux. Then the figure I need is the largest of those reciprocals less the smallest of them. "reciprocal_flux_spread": 0.023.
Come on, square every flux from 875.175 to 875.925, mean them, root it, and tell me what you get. 16.4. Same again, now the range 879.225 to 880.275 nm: 16.8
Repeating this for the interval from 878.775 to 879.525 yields 17.1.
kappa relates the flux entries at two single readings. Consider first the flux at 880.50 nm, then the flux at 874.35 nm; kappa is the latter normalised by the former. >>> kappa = 1.01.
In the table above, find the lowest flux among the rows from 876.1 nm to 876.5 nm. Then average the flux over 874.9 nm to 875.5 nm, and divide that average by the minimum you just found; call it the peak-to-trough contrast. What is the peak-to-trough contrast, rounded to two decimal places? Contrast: 1.02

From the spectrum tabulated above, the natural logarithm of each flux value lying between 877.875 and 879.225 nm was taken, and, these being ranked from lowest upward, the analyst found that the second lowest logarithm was 2.76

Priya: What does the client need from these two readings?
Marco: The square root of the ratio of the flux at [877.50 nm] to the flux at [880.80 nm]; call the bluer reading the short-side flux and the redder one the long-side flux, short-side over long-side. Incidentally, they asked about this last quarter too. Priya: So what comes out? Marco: 1.08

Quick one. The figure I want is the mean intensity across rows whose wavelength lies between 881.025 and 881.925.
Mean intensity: 15.3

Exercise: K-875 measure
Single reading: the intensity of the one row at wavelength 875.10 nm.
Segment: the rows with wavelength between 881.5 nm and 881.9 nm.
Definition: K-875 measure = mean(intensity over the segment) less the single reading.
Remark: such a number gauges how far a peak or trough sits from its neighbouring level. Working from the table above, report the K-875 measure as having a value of 1.0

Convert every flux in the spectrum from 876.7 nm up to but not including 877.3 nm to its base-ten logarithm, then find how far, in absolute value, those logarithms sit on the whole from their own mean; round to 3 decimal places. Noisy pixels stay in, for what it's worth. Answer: 0.020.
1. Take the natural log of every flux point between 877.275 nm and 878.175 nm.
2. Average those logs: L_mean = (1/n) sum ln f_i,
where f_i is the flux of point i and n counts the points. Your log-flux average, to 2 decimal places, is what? 2.82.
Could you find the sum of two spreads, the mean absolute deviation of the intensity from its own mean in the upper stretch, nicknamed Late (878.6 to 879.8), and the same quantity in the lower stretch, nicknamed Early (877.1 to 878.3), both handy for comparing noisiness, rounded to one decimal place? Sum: 3.2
